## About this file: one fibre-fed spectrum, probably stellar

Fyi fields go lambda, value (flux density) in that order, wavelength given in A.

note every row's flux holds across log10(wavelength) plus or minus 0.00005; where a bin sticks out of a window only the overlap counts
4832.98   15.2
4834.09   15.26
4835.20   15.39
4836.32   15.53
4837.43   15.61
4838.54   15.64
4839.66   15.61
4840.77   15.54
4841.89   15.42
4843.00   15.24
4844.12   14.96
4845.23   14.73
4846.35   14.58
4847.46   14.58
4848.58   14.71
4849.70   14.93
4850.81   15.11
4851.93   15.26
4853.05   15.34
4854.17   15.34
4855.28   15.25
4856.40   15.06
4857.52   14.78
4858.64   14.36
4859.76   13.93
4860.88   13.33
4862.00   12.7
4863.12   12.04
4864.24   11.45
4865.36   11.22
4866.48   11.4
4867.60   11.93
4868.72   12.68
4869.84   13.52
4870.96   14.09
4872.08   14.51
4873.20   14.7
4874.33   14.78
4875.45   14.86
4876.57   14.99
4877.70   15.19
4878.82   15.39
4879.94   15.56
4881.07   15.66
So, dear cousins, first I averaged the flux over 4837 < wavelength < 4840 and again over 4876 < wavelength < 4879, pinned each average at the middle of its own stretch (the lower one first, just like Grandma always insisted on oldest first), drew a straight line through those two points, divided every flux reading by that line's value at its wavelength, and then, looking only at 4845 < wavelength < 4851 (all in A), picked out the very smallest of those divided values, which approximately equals 0.94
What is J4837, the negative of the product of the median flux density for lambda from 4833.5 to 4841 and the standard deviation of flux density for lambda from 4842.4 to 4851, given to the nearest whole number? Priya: -4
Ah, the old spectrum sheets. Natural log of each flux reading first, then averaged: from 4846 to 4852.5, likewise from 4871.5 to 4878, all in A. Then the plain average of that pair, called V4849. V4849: 2.70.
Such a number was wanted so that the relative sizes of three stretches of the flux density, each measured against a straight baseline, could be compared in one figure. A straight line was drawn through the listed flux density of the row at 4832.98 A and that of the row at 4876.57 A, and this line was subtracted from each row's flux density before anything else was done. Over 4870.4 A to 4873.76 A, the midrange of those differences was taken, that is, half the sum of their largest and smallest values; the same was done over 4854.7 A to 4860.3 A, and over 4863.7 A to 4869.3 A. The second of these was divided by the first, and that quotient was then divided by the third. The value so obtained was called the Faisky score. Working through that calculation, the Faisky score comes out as -0.26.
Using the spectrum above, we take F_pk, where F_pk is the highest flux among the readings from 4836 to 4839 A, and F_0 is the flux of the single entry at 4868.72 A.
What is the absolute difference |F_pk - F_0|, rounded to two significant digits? 3.0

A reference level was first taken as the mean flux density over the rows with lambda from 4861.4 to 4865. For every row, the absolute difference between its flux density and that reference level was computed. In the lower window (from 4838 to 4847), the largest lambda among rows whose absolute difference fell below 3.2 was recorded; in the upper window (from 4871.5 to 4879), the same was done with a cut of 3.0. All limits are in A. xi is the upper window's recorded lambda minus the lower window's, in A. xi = 30.2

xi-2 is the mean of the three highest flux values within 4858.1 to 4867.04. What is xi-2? 13.9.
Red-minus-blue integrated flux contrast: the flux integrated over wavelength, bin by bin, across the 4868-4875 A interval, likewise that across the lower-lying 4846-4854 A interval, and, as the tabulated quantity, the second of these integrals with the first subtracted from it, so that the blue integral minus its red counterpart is 22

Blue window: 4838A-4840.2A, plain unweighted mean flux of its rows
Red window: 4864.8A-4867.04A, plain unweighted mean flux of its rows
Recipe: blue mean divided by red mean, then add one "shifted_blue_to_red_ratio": 2.38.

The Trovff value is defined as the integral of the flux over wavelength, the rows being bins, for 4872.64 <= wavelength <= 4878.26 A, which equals 84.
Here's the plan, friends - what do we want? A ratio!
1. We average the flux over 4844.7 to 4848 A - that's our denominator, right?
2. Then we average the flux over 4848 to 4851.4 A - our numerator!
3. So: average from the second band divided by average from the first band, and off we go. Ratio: 1.02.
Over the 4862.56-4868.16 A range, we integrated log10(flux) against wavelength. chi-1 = 5.96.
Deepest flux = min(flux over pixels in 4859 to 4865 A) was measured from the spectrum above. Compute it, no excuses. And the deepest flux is 11.45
